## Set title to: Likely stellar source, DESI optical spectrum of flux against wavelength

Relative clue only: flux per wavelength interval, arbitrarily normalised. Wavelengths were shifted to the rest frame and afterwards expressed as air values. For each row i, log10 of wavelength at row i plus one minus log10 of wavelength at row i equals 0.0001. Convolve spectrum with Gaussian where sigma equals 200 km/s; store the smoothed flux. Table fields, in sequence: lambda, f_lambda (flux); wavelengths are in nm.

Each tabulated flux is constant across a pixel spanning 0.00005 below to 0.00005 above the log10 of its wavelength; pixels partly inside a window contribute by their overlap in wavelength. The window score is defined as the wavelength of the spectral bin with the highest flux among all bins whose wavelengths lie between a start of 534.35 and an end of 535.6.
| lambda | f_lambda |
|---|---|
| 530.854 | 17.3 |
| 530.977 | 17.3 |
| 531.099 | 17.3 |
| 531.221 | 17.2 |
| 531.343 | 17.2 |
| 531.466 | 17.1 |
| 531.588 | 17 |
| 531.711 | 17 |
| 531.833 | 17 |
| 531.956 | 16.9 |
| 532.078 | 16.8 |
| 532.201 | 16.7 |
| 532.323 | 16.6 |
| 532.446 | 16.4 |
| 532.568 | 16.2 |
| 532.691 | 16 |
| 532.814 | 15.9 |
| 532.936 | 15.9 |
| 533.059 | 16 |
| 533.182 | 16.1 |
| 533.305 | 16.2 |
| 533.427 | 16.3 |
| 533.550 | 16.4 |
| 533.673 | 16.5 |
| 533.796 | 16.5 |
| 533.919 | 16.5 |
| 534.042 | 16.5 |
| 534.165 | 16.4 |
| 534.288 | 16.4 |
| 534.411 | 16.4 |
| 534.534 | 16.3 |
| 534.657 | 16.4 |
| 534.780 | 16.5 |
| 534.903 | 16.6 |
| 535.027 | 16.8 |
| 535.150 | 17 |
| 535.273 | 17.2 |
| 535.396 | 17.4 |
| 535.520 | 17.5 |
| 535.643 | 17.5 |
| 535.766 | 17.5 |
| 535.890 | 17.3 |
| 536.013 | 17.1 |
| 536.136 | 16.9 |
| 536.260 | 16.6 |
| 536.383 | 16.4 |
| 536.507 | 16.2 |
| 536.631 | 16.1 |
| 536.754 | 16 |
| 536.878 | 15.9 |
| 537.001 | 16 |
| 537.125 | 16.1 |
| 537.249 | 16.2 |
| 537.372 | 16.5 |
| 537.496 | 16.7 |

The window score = 535.520 nm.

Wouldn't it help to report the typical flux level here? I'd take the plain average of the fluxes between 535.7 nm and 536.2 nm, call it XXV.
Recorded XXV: 17.2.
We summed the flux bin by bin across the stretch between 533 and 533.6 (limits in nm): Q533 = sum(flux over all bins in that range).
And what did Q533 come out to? 81.0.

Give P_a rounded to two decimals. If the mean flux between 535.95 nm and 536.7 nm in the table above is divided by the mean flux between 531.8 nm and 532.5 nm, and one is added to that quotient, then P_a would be 1.99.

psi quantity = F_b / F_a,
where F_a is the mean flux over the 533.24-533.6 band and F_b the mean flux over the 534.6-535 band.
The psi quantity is 1.01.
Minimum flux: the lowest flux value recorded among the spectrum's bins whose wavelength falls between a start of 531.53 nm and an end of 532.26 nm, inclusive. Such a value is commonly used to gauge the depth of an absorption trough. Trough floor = 16.7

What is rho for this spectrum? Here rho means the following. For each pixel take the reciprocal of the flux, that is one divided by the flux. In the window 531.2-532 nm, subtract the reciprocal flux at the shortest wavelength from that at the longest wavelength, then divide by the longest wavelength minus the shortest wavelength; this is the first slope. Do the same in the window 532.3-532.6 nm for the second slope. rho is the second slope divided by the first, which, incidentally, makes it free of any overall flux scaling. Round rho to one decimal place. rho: 4.3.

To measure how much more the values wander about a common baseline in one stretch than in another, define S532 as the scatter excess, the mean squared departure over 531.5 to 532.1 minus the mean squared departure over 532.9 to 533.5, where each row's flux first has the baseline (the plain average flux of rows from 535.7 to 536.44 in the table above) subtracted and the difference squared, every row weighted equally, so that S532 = -0.8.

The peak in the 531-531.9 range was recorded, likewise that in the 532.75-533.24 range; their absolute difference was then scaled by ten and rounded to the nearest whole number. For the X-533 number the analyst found 12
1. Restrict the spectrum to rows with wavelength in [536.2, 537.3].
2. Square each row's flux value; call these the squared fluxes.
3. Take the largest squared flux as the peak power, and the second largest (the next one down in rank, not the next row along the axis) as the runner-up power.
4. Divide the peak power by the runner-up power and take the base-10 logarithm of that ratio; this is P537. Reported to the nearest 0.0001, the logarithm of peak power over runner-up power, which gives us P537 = 0.0105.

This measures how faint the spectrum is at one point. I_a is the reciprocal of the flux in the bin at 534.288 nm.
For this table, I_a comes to 0.0610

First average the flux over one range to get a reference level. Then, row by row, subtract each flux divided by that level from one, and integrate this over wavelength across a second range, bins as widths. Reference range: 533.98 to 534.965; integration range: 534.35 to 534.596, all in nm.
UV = 0.0013 nm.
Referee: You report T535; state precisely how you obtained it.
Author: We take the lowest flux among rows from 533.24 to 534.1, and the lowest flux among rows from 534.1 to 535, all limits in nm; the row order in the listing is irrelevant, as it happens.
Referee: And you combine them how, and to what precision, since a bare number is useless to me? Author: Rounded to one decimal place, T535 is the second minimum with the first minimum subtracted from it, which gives 0.1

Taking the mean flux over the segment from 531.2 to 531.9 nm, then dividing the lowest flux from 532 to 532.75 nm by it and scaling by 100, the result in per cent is 94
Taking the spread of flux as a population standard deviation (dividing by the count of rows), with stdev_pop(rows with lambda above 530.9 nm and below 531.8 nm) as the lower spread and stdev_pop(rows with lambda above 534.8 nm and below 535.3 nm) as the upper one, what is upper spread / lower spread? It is 1.9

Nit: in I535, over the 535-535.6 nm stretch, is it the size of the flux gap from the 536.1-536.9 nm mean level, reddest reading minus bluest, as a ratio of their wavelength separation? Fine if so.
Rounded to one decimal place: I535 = 1.4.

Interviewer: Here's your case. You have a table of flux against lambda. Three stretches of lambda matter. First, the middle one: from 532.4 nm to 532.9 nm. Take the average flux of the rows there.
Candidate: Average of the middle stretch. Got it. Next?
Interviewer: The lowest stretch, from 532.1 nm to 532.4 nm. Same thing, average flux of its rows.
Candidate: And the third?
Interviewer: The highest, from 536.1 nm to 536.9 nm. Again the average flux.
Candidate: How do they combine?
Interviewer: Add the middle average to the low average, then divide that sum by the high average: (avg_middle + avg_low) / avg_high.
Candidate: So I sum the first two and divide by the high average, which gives 2.01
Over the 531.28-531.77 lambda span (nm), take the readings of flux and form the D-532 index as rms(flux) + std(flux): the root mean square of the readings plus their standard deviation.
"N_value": 17.2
